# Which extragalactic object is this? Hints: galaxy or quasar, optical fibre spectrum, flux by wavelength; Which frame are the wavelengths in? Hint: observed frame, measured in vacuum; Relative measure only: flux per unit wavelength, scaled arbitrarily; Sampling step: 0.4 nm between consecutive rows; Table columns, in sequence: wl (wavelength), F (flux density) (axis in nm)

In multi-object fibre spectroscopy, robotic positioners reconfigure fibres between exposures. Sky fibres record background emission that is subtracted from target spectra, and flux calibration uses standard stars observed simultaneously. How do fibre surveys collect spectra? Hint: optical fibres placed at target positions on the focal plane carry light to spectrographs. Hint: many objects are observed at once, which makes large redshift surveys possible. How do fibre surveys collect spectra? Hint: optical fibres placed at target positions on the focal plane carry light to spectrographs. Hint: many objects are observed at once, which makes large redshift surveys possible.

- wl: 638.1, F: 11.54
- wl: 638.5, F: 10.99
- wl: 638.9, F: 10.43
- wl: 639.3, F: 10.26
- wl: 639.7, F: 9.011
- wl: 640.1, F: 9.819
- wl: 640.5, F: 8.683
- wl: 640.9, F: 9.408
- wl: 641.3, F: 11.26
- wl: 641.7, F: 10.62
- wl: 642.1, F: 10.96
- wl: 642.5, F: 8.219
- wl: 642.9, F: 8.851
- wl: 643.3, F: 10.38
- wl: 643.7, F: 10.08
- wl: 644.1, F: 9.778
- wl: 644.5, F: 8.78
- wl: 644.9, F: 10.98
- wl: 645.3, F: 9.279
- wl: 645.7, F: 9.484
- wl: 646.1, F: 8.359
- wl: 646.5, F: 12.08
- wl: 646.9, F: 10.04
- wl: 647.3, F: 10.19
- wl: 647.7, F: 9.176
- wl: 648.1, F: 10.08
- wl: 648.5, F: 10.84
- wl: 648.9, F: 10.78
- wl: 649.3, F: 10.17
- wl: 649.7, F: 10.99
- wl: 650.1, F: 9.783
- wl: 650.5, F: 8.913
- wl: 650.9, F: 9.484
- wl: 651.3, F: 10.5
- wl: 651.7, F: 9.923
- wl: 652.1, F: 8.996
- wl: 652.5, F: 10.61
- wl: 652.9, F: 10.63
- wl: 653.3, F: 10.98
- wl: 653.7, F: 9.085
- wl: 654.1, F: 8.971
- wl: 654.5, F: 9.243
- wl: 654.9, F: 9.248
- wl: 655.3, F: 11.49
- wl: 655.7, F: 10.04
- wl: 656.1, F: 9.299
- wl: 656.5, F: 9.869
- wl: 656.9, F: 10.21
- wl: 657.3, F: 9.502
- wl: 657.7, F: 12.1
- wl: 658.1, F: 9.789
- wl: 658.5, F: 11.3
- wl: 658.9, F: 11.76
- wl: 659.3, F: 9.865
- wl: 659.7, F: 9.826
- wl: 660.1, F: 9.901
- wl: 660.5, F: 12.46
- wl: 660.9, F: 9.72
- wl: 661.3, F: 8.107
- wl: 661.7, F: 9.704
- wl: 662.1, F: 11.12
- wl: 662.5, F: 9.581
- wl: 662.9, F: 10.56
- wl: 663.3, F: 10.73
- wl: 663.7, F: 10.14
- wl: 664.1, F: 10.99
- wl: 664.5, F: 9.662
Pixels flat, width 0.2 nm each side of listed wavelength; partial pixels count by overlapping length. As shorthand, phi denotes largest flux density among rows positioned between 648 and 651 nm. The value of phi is 10.99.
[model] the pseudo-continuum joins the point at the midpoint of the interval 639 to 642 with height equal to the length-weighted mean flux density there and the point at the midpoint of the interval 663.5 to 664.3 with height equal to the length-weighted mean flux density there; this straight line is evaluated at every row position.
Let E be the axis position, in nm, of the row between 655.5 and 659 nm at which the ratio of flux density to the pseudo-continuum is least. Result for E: 656.1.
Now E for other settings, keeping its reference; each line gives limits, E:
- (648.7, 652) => 650.5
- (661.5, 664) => 662.5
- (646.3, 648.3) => 647.7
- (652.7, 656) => 654.1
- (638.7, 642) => 640.5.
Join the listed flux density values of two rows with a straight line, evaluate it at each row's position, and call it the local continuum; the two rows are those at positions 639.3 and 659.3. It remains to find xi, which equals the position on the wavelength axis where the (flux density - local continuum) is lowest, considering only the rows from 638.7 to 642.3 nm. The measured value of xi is 640.5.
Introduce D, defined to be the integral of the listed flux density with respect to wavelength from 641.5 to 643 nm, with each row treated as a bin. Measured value 14.6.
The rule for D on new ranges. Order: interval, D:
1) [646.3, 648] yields 17.6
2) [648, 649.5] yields 15.7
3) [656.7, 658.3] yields 16.6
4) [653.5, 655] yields 13.7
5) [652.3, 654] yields 17.4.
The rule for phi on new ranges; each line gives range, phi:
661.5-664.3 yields 11.12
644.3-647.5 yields 12.08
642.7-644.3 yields 10.38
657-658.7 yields 12.1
